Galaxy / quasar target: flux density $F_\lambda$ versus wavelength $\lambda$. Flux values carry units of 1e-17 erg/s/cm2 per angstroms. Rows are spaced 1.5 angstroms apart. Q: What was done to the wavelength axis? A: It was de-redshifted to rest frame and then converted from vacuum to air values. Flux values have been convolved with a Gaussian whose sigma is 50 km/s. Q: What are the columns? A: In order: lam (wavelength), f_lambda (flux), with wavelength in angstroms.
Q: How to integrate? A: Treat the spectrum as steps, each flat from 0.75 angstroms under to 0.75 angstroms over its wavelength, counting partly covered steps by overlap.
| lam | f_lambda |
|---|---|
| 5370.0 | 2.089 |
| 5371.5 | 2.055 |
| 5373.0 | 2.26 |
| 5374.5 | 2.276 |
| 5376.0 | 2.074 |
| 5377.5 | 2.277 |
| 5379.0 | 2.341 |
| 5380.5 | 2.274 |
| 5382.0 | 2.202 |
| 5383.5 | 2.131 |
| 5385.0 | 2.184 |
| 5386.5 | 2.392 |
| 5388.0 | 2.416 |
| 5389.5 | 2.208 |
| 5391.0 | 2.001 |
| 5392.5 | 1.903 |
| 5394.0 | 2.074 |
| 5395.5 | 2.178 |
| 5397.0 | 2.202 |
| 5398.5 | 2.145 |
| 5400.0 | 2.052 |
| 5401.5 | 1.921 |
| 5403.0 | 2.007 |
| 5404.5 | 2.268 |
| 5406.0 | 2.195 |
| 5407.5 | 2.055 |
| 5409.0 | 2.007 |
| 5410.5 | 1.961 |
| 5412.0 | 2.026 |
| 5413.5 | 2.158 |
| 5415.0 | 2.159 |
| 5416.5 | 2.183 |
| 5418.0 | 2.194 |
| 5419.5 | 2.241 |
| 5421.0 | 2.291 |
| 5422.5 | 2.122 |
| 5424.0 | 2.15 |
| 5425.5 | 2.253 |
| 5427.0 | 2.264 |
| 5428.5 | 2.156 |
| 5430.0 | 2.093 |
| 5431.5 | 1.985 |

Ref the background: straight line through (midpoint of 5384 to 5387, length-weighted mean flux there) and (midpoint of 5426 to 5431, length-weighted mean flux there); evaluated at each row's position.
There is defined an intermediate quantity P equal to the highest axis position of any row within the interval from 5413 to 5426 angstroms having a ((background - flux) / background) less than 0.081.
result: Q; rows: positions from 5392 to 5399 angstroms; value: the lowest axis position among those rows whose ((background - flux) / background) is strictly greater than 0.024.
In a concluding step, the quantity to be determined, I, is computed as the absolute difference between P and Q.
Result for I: 33.0 angstroms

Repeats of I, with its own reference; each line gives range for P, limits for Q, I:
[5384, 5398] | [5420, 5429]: 25.5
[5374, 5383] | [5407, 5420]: 25.5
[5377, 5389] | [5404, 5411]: 19.5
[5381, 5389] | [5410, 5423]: 22.5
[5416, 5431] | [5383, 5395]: 46.5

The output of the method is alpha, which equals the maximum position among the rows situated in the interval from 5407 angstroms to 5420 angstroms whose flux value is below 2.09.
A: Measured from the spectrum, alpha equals 5412.0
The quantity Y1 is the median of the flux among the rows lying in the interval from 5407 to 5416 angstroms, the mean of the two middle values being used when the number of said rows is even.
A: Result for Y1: 2.04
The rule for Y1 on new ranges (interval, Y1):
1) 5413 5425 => 2.17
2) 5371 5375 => 2.26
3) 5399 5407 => 2.05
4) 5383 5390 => 2.21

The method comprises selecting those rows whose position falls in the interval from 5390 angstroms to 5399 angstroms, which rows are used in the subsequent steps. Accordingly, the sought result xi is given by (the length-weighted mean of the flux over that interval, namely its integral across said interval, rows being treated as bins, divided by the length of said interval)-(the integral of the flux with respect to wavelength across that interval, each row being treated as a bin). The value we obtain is -16.7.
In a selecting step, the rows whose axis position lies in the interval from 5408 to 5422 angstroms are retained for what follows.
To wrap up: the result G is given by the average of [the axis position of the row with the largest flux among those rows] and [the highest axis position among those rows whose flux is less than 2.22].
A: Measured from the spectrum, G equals 5419.5 angstroms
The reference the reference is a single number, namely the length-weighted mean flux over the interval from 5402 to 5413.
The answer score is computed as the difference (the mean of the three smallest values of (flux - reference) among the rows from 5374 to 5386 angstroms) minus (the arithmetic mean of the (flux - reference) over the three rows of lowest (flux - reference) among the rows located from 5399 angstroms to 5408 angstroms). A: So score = 0.14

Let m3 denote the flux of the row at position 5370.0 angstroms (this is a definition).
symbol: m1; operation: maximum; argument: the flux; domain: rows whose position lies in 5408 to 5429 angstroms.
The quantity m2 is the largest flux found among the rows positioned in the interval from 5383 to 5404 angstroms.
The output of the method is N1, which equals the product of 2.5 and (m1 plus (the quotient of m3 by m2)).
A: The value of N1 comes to 7.89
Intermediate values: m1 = 2.291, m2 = 2.416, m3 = 2.089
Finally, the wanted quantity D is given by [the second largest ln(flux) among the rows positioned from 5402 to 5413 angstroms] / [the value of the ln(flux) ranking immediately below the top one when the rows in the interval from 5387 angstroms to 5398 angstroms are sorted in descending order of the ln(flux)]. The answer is 0.99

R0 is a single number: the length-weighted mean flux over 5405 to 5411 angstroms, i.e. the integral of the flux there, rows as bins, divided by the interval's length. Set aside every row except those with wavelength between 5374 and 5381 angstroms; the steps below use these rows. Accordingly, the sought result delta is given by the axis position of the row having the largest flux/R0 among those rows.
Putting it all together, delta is 5379.0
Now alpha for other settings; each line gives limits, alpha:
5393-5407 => 5403.0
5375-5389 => 5376.0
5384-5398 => 5394.0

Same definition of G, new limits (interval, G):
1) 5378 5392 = 5389.5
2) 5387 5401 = 5394.0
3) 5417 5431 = 5425.5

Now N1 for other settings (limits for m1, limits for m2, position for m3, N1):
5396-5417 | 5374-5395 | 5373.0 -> 8.01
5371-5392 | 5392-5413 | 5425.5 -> 8.52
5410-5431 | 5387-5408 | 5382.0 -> 8.01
